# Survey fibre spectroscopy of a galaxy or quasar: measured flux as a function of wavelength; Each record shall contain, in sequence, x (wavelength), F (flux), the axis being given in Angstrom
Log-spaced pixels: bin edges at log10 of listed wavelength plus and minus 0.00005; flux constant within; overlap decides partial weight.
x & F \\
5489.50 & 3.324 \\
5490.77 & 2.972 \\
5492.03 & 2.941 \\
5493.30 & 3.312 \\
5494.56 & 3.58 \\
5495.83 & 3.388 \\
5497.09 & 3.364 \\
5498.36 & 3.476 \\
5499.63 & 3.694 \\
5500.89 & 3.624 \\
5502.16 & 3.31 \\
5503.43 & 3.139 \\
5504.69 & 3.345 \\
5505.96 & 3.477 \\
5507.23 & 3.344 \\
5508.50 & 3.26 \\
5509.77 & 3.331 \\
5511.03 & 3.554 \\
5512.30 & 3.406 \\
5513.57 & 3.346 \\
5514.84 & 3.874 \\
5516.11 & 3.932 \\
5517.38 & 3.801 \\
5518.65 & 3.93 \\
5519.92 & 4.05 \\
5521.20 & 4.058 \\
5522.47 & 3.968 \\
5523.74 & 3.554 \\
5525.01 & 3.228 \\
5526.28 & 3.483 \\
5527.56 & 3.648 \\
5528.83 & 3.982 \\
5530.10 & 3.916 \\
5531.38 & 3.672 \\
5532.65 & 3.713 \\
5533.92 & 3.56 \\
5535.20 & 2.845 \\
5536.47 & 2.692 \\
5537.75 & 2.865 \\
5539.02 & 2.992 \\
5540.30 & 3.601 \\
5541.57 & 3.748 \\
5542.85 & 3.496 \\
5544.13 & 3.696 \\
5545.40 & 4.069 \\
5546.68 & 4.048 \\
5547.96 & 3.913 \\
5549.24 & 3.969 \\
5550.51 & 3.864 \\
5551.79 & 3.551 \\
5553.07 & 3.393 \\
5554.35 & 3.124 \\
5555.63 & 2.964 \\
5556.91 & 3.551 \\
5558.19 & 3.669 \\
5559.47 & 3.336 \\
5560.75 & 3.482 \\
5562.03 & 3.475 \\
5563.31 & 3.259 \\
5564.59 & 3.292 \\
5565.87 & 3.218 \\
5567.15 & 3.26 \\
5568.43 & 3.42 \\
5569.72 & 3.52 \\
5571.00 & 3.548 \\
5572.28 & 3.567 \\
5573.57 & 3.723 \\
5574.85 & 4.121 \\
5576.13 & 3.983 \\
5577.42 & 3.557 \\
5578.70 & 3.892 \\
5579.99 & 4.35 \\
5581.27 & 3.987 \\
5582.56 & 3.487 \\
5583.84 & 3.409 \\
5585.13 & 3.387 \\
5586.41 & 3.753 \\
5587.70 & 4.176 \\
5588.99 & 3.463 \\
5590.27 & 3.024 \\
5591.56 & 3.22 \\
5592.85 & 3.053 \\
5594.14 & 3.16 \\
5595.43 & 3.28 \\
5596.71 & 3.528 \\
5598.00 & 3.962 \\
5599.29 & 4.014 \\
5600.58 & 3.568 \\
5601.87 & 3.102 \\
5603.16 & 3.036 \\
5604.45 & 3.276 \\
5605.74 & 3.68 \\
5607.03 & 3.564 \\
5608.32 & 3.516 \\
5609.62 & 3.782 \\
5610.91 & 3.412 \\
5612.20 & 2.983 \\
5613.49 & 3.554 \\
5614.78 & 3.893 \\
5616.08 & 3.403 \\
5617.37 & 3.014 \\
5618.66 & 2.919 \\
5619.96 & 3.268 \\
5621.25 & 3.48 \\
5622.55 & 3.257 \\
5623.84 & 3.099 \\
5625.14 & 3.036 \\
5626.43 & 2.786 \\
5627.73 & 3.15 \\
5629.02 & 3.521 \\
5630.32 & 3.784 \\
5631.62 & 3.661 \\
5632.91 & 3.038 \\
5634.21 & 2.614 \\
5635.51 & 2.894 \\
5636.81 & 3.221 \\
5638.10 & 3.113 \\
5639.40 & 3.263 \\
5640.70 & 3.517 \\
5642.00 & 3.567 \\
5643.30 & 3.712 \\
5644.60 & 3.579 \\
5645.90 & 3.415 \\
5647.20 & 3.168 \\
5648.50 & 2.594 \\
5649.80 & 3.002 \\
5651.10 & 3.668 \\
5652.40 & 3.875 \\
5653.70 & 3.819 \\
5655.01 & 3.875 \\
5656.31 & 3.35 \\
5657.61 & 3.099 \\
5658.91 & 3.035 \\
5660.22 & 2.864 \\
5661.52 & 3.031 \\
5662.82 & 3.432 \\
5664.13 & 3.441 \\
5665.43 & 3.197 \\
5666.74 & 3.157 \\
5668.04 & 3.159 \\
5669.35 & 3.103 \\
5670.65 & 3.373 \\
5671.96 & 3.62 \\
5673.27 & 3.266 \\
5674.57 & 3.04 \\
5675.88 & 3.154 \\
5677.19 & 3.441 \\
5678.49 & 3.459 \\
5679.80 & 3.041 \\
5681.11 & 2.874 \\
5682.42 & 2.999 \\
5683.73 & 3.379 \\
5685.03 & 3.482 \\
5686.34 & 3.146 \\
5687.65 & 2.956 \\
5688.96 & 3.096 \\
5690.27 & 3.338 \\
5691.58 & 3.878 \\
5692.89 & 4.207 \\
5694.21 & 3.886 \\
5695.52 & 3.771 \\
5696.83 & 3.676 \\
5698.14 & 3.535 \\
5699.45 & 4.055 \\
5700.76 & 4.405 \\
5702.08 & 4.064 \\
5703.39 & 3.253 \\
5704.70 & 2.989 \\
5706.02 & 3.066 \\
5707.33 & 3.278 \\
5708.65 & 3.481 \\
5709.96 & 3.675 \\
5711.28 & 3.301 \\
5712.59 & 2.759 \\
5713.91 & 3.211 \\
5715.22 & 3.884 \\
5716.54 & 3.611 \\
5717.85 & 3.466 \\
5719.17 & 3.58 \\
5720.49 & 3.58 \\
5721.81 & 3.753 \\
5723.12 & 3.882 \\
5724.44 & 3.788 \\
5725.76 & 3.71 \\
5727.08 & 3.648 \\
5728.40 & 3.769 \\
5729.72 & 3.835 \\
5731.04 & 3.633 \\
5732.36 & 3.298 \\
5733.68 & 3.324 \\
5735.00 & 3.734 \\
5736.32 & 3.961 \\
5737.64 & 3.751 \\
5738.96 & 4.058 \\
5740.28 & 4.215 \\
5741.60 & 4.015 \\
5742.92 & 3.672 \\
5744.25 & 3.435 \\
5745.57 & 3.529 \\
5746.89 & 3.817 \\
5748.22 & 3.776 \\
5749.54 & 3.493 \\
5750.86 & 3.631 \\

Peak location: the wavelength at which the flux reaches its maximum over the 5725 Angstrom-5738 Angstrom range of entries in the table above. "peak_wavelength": 5736.32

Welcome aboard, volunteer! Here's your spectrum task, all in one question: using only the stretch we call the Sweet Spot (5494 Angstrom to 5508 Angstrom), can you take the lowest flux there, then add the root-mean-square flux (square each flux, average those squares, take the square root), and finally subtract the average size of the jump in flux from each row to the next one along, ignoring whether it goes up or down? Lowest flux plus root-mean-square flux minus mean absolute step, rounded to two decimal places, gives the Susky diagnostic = 6.42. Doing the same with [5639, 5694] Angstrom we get 5.71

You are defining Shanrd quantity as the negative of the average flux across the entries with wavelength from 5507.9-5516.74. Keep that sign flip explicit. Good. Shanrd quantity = -3.5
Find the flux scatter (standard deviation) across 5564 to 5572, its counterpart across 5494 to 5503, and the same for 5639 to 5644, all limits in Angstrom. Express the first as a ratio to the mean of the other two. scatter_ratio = 0.86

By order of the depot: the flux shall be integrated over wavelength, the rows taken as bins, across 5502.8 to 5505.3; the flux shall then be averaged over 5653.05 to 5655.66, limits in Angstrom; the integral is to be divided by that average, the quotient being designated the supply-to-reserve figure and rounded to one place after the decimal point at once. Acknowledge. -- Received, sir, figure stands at 2.1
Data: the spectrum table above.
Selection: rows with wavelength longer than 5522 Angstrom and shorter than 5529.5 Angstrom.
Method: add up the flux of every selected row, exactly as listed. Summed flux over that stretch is 21.9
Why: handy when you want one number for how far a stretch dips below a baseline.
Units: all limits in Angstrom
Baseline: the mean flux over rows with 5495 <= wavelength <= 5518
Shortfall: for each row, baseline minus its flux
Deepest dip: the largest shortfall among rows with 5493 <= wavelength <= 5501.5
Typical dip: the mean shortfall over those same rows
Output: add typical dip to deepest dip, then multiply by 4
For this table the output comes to 1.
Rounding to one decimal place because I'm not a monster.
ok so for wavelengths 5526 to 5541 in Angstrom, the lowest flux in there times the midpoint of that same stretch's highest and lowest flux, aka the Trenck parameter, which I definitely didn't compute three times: 9.0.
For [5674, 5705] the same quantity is 10.5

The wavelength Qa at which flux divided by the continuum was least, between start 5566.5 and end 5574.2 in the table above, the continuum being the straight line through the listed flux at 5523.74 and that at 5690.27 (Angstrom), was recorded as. 5567.15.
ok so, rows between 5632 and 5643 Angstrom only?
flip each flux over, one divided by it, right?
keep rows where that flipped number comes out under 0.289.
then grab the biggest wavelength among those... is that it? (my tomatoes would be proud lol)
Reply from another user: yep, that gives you 5642.00 Angstrom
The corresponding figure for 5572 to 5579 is 5578.70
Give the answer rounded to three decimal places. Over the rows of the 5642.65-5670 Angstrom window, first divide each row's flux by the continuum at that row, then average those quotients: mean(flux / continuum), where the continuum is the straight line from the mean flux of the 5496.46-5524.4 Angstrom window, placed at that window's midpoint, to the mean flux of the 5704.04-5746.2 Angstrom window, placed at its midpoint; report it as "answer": 0.923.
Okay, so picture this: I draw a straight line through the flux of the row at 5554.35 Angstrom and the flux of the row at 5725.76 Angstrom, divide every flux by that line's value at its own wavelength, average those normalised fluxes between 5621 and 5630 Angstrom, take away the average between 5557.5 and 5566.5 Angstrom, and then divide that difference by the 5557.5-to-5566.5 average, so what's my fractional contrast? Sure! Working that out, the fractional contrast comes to -0.12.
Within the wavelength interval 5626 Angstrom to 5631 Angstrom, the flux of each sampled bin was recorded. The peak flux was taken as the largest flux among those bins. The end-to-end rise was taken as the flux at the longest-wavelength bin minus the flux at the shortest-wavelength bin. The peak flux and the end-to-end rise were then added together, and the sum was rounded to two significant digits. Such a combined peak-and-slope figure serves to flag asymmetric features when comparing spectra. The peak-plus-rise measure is 4.8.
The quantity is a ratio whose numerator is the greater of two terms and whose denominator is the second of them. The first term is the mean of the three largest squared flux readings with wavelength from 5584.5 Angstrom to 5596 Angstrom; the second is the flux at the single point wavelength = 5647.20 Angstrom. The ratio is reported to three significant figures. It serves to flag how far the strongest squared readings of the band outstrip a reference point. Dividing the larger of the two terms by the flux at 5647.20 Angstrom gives 4.58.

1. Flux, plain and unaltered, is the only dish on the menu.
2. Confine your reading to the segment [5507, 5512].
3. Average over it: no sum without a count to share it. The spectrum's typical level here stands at 3.4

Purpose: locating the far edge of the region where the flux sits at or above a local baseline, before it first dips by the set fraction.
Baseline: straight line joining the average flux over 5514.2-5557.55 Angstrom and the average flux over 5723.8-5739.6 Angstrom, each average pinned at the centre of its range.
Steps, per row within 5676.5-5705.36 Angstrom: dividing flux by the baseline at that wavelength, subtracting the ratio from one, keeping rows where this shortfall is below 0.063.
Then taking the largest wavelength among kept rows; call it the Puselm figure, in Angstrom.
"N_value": 5702.08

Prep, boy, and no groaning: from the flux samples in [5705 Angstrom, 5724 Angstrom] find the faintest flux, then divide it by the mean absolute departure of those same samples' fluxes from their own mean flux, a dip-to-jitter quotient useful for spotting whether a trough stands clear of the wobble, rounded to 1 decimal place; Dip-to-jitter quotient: 11.3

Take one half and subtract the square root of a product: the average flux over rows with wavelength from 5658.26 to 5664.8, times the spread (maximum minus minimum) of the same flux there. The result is -0.85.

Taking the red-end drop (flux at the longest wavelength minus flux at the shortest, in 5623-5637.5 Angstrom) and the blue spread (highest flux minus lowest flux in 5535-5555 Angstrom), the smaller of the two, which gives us 0.12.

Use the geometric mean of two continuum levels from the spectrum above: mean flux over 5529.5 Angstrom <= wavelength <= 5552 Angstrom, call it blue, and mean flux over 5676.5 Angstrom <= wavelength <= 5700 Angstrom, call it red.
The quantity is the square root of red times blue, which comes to 3.51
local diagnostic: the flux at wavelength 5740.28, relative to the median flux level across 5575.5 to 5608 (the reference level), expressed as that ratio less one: 0.19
